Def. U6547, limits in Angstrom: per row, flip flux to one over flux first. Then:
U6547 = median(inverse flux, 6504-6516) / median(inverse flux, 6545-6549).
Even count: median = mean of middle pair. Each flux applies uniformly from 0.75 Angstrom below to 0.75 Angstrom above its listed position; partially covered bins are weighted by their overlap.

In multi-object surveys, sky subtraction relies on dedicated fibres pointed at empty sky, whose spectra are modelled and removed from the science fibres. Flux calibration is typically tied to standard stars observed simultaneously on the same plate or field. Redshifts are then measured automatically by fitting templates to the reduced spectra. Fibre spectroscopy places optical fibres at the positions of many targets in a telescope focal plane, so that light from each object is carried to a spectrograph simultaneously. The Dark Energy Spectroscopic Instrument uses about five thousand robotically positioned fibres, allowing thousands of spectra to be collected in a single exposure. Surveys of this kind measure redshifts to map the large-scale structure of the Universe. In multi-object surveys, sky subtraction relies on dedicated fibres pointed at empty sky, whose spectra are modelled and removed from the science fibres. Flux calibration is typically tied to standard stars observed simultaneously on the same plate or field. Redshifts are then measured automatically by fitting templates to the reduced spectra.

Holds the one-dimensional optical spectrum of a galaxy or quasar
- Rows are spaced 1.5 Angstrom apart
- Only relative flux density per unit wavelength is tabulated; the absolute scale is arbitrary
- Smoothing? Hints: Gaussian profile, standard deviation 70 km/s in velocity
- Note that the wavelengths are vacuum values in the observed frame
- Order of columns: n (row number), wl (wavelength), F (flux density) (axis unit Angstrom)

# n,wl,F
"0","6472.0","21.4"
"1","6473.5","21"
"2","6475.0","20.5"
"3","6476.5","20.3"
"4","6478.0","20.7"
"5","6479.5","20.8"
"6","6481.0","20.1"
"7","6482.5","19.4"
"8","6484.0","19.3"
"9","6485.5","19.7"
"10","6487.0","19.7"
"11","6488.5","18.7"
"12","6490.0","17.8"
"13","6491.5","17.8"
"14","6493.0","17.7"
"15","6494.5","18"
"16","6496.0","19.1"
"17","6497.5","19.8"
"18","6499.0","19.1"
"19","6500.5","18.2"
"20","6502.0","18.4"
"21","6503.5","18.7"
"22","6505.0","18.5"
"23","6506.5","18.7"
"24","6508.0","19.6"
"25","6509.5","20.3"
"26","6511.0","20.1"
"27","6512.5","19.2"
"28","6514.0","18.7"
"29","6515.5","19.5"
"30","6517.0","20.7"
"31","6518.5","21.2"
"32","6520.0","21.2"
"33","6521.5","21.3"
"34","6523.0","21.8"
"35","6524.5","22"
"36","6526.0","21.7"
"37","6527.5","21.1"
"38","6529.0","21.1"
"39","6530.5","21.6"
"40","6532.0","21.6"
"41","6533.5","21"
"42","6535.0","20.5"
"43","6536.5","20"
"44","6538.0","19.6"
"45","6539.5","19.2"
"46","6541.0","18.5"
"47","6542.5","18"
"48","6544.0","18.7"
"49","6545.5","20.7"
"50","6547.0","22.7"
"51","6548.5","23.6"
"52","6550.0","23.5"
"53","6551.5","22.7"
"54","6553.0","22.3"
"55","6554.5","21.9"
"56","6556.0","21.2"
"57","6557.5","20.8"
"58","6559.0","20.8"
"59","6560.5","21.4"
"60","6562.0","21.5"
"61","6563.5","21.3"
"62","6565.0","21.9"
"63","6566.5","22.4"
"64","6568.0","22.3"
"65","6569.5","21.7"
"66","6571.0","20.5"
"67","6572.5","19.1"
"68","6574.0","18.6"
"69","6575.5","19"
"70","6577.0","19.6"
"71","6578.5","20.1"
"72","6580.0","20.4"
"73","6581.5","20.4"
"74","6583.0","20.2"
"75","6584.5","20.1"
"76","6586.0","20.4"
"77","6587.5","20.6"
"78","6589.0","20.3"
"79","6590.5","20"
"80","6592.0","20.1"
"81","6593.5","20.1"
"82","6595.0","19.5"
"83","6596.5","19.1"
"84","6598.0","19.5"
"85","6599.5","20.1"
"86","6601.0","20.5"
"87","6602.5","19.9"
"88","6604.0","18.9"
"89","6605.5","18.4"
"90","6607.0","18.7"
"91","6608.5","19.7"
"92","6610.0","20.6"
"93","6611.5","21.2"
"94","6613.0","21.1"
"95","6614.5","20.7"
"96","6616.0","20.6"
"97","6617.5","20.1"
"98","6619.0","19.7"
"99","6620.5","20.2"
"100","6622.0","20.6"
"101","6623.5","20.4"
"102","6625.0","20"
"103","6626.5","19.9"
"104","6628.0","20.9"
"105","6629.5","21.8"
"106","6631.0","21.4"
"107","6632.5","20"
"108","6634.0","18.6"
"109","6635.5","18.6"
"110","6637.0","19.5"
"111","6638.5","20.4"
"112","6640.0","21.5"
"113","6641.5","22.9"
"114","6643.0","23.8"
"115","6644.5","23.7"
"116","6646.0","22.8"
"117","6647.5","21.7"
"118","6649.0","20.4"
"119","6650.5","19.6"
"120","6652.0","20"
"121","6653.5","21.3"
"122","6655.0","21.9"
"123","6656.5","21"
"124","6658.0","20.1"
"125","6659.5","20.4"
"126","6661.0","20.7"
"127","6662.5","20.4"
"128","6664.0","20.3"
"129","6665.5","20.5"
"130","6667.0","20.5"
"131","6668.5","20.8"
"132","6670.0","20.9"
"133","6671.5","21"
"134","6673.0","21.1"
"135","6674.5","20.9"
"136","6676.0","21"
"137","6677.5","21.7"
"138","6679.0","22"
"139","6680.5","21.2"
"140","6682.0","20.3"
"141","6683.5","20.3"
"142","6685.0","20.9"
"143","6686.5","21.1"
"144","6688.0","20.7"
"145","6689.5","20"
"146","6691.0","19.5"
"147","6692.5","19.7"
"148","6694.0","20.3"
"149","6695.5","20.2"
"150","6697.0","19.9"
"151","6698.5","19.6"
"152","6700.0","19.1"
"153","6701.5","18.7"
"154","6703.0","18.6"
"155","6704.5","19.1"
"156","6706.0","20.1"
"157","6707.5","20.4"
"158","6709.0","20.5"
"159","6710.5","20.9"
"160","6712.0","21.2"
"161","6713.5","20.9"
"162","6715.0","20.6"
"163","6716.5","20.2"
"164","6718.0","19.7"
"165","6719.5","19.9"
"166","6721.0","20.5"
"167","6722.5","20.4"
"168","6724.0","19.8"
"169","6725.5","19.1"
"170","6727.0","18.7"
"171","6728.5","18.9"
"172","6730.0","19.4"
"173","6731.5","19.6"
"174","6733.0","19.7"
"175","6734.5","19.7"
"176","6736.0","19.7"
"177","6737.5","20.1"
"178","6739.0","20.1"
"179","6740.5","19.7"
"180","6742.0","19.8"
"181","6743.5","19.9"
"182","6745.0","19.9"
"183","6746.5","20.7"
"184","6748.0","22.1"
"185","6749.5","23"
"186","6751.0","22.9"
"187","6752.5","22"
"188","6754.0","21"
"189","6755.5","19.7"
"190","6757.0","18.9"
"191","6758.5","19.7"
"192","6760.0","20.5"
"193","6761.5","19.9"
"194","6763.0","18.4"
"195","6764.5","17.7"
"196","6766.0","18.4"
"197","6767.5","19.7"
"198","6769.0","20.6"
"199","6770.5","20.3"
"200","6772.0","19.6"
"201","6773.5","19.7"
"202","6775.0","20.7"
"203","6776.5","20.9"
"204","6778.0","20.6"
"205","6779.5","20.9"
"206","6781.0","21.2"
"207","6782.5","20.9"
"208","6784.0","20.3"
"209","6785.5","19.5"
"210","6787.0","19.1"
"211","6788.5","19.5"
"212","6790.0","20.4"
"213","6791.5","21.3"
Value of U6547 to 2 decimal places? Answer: 1.17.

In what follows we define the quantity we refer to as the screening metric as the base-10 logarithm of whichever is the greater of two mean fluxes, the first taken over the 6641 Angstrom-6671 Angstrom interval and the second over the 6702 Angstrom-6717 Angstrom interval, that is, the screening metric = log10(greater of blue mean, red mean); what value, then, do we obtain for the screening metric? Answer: 1.33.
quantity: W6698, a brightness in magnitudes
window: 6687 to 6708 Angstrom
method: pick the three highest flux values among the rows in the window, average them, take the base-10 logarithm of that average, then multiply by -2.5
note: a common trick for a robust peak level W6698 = -3.28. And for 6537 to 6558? -3.42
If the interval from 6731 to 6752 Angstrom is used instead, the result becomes -3.39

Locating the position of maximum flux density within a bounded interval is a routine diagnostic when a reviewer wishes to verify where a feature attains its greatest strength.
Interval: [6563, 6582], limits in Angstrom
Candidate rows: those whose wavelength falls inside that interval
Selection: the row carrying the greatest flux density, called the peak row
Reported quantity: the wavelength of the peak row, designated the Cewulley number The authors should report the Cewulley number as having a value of 6566.5 Angstrom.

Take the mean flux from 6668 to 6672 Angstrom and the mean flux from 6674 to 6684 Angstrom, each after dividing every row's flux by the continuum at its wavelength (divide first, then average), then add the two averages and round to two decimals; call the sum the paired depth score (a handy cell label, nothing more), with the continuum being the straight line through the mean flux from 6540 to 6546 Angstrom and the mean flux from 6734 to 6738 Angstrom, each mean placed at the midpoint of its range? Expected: 2.15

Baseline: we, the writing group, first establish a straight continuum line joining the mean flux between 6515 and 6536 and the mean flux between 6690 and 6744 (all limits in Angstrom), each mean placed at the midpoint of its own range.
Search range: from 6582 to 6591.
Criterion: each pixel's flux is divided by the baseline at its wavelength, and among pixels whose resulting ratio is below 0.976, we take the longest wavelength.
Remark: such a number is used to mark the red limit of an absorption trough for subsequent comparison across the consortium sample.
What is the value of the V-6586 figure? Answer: 6590.5 Angstrom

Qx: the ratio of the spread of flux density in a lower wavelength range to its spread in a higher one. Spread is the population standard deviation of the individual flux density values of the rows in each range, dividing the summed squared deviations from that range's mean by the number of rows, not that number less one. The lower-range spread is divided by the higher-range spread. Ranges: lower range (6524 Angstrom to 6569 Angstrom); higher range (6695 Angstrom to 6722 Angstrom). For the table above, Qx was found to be 1.8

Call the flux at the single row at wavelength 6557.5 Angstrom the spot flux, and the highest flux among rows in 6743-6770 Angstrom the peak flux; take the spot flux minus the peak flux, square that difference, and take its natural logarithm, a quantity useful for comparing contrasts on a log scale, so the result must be 1.6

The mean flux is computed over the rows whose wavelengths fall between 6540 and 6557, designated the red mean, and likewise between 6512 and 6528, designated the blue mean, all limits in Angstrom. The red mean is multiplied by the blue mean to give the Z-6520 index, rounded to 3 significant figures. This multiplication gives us 441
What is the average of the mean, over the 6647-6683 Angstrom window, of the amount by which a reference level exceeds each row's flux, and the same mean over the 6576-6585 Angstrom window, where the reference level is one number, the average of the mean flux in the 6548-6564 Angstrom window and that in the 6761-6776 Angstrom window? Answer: 0.2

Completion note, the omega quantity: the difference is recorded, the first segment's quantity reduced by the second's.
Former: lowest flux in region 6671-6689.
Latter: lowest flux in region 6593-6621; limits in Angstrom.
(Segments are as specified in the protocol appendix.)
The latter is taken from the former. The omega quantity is 1.9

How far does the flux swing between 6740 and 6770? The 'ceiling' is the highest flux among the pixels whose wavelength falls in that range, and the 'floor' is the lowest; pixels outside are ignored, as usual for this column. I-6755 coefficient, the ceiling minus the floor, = 5.3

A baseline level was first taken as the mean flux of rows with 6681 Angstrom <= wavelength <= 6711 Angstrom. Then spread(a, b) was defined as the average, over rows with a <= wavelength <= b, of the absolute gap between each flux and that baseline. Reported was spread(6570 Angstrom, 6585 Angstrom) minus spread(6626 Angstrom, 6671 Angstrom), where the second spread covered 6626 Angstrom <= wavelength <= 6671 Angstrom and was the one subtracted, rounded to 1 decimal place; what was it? -0.6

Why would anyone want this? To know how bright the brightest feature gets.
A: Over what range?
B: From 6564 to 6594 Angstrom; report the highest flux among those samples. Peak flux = 22.4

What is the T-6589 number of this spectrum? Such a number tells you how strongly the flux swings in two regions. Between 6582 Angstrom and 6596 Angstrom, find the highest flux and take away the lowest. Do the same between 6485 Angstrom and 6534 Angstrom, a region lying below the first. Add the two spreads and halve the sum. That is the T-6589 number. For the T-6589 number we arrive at 2.7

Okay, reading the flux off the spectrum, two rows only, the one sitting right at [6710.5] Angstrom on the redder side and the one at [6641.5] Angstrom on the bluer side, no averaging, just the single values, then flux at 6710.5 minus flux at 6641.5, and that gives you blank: -2.0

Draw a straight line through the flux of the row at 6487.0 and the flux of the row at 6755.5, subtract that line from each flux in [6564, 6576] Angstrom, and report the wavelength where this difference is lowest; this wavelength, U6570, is 6574.0 Angstrom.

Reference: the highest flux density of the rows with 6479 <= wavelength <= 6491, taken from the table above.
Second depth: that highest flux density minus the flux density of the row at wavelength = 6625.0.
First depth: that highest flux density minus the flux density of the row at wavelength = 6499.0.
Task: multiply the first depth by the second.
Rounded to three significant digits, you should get 1.36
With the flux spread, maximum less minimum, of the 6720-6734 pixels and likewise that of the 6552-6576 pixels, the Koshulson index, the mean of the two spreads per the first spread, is 1.6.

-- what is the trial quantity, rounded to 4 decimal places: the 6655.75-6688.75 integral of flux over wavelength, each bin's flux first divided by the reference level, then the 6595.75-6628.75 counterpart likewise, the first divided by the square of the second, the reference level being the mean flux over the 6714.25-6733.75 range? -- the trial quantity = 0.0310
